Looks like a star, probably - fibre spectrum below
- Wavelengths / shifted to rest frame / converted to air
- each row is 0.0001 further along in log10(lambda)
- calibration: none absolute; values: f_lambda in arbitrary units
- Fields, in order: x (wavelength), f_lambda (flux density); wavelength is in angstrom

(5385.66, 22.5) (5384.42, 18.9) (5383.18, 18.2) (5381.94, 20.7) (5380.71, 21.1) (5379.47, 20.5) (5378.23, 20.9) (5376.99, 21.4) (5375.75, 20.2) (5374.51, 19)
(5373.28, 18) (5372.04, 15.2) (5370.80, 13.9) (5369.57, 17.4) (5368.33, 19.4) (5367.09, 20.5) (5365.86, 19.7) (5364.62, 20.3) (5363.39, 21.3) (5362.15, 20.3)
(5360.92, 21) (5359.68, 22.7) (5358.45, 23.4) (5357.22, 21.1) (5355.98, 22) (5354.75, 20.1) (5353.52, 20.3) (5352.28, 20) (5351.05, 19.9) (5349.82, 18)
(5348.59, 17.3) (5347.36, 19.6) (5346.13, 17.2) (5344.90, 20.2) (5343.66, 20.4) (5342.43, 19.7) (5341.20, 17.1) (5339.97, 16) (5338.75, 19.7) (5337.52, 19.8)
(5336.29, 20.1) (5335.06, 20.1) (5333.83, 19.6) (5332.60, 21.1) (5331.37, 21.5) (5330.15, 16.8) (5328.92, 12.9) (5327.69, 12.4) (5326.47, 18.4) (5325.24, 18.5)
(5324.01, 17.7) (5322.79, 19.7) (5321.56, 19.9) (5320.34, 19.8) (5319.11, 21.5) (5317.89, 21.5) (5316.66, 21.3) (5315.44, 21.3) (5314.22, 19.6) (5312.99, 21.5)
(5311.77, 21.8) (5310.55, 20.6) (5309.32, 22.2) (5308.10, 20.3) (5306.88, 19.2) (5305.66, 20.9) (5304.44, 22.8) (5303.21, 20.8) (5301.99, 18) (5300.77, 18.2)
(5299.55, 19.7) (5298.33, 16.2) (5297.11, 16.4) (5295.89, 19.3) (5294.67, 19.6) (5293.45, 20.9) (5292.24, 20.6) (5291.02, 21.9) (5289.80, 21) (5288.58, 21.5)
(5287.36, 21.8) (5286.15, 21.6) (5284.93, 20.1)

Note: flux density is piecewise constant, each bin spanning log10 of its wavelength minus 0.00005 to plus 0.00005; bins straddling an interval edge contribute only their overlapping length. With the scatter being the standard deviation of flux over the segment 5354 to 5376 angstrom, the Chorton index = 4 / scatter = 1.7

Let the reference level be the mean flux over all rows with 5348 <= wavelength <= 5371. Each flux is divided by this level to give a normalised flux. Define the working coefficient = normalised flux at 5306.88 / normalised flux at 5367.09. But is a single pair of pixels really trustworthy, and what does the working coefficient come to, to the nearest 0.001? 0.937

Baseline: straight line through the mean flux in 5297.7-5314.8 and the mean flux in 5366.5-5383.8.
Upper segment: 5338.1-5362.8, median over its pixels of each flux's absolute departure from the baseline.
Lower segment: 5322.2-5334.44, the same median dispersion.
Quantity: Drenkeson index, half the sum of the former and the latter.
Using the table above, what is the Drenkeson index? 1.42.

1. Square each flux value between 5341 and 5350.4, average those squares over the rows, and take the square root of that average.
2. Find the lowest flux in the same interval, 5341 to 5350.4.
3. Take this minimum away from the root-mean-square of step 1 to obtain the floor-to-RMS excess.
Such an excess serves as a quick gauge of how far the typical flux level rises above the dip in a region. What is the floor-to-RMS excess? 1.6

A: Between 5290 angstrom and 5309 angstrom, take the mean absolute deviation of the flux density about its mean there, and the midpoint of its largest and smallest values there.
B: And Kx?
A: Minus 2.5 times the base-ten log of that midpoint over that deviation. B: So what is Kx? -2.84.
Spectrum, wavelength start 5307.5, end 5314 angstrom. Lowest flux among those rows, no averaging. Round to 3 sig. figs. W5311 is 20.3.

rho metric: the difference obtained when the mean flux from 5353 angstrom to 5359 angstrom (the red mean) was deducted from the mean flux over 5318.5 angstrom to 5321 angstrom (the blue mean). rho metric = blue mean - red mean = -0.7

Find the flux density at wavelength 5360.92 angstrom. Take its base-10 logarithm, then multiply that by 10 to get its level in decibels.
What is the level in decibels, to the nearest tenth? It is 13.2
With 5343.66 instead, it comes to 13.1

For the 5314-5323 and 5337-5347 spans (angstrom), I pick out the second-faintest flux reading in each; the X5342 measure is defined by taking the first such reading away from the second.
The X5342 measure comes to -2.6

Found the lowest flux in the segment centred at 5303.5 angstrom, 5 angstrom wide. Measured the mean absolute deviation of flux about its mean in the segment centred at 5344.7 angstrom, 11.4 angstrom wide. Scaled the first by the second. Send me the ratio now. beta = 13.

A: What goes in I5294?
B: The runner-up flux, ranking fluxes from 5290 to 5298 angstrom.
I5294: 20.9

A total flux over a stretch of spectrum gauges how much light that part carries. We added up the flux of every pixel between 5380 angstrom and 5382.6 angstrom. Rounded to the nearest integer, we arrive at 42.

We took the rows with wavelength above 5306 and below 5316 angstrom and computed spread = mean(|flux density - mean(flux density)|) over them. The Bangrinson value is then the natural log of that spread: -0.12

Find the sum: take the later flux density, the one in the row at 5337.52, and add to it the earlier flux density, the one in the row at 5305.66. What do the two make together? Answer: 40.7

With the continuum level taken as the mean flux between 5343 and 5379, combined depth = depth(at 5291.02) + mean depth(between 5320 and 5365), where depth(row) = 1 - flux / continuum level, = -0.10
